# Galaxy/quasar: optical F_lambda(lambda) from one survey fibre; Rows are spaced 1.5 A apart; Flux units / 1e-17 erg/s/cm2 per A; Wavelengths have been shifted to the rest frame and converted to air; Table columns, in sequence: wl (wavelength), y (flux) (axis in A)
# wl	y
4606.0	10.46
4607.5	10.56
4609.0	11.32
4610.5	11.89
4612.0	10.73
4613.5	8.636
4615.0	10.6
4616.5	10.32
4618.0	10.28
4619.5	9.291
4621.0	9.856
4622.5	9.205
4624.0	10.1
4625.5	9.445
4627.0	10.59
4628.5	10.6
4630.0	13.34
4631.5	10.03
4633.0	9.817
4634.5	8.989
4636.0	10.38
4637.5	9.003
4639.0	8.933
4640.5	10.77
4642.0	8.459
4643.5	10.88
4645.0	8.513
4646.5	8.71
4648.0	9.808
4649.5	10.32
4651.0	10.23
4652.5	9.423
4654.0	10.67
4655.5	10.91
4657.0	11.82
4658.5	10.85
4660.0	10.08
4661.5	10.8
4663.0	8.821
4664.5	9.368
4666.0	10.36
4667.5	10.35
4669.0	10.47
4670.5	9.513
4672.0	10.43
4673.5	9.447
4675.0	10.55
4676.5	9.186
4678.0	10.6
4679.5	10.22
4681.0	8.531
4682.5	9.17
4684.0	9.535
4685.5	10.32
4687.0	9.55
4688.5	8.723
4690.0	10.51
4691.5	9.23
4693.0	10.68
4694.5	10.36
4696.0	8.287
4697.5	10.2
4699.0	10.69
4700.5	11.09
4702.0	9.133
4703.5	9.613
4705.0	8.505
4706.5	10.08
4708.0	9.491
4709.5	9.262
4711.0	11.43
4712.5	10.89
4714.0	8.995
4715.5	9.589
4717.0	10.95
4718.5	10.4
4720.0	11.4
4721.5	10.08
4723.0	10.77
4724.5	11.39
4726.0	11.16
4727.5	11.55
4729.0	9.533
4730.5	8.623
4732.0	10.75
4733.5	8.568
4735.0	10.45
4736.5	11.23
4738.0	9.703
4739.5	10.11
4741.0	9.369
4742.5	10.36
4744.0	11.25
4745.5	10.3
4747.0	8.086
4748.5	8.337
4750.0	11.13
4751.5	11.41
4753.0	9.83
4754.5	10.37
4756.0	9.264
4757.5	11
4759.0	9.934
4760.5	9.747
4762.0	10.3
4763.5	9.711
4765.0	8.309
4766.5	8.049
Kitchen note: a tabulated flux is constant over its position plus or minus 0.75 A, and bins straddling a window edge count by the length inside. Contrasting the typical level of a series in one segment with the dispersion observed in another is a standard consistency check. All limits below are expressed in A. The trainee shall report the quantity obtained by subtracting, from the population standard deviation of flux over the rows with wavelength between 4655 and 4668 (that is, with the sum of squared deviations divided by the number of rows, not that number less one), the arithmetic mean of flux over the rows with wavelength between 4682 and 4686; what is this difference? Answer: -8.8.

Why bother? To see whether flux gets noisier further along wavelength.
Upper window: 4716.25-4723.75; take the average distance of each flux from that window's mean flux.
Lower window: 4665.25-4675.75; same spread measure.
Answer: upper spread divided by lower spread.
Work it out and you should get 1.0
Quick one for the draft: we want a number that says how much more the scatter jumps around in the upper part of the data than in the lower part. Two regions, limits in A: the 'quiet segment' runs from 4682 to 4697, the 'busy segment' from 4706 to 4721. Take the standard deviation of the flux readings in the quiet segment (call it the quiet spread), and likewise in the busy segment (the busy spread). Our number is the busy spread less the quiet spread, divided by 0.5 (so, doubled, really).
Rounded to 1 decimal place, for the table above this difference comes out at 0.2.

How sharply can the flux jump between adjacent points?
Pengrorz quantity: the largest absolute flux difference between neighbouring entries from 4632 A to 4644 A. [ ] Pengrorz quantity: 2.4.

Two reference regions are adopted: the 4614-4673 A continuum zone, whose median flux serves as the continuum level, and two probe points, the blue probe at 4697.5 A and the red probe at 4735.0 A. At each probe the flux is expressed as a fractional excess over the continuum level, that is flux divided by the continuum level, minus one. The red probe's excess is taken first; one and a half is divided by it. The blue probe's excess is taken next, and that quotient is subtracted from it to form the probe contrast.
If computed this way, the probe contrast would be -70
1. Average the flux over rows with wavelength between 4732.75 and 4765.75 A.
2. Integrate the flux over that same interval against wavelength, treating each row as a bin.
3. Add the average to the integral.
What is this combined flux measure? 338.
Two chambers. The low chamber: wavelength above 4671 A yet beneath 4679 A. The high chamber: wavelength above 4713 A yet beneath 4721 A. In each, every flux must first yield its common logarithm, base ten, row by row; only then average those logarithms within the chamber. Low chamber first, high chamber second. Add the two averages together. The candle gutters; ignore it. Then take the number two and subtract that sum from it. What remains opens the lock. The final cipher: -0.011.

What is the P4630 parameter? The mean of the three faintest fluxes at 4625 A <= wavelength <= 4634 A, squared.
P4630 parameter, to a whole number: 95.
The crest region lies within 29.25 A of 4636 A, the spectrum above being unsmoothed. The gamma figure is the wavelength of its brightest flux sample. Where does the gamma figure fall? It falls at 4630.0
